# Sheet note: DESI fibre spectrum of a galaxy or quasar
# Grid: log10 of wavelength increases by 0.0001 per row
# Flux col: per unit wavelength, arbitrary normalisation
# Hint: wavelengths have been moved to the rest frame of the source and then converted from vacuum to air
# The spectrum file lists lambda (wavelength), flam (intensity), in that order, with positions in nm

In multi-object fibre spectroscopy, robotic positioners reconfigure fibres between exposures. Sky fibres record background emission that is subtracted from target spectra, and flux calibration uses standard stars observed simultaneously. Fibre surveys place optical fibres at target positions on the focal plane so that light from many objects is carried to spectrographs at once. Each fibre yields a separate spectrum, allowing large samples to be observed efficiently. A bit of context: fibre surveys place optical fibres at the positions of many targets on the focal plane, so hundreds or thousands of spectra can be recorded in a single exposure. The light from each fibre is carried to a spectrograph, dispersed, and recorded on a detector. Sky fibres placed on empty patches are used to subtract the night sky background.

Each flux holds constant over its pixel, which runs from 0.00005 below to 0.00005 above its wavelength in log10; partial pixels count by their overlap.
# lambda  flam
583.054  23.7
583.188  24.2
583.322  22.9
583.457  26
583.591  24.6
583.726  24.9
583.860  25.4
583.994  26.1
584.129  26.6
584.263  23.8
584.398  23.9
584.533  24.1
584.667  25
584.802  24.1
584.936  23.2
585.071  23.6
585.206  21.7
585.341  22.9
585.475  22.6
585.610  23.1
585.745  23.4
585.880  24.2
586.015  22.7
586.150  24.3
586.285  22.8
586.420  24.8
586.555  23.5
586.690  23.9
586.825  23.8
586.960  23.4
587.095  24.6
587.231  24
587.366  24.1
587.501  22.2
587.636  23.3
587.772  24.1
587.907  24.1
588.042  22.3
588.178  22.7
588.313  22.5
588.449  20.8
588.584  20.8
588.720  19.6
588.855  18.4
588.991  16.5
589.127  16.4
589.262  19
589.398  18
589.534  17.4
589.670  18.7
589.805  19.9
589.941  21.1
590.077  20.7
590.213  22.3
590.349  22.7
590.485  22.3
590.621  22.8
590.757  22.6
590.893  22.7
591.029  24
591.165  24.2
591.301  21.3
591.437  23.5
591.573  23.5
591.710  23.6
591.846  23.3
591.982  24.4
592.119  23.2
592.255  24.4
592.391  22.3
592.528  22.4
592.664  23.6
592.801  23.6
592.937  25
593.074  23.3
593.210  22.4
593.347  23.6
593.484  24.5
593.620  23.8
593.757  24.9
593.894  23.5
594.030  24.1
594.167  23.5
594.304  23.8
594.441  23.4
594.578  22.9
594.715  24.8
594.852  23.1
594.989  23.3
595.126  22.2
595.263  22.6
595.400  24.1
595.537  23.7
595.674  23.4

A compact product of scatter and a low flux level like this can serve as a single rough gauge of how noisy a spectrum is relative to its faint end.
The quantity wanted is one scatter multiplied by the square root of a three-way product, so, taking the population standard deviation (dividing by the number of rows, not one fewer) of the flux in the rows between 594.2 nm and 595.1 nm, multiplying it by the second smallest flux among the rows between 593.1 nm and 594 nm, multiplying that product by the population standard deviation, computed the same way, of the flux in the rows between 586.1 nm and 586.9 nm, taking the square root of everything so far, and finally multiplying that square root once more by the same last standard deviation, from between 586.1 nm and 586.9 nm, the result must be 1.9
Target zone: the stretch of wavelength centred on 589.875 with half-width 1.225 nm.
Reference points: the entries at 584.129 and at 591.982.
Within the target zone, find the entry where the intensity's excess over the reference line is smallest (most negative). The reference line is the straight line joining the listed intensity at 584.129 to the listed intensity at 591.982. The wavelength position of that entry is 589.127 nm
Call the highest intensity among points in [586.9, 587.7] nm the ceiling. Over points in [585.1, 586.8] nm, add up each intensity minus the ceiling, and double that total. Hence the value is -31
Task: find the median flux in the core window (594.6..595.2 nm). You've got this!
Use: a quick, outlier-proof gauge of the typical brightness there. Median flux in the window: 23.2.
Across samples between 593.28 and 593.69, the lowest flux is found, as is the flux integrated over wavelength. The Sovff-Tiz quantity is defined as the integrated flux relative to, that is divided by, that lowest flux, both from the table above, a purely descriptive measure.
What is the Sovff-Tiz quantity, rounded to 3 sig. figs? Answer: 0.416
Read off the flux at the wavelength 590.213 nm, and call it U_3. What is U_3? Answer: 22.3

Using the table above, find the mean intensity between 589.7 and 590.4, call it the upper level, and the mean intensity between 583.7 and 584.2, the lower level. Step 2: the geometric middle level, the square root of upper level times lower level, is 23.4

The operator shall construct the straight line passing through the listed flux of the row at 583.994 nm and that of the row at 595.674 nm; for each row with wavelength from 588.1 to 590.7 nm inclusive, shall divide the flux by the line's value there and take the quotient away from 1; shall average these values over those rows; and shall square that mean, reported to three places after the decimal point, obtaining 0.036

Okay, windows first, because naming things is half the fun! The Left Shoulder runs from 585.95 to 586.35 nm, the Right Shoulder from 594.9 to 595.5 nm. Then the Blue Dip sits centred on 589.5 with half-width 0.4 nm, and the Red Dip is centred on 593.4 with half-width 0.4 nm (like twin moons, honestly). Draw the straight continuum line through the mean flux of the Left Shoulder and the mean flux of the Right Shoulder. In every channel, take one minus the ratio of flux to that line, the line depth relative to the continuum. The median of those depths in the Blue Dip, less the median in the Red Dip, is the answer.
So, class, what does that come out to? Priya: 0.23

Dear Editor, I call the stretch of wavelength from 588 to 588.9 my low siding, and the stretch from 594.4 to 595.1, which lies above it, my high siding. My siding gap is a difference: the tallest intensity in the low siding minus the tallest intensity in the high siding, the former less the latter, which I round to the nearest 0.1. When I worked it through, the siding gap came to -2.1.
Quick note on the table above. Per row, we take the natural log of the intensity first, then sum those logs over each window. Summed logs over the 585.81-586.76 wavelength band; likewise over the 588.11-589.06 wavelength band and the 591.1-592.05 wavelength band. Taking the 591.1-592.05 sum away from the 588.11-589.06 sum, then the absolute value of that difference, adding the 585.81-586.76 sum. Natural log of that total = 3.15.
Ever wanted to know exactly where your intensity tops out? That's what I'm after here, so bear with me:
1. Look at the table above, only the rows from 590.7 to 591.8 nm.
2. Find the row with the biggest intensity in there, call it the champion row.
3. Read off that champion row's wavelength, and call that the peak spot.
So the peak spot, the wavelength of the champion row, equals 591.165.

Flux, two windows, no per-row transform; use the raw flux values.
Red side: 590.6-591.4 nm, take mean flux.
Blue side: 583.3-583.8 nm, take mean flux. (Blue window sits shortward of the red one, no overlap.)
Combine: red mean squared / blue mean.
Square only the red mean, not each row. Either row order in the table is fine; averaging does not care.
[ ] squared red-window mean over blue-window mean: 21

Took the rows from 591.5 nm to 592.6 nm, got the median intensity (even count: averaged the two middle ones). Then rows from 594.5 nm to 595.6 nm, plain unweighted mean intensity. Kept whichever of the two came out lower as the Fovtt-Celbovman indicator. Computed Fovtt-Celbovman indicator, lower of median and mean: 23.3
